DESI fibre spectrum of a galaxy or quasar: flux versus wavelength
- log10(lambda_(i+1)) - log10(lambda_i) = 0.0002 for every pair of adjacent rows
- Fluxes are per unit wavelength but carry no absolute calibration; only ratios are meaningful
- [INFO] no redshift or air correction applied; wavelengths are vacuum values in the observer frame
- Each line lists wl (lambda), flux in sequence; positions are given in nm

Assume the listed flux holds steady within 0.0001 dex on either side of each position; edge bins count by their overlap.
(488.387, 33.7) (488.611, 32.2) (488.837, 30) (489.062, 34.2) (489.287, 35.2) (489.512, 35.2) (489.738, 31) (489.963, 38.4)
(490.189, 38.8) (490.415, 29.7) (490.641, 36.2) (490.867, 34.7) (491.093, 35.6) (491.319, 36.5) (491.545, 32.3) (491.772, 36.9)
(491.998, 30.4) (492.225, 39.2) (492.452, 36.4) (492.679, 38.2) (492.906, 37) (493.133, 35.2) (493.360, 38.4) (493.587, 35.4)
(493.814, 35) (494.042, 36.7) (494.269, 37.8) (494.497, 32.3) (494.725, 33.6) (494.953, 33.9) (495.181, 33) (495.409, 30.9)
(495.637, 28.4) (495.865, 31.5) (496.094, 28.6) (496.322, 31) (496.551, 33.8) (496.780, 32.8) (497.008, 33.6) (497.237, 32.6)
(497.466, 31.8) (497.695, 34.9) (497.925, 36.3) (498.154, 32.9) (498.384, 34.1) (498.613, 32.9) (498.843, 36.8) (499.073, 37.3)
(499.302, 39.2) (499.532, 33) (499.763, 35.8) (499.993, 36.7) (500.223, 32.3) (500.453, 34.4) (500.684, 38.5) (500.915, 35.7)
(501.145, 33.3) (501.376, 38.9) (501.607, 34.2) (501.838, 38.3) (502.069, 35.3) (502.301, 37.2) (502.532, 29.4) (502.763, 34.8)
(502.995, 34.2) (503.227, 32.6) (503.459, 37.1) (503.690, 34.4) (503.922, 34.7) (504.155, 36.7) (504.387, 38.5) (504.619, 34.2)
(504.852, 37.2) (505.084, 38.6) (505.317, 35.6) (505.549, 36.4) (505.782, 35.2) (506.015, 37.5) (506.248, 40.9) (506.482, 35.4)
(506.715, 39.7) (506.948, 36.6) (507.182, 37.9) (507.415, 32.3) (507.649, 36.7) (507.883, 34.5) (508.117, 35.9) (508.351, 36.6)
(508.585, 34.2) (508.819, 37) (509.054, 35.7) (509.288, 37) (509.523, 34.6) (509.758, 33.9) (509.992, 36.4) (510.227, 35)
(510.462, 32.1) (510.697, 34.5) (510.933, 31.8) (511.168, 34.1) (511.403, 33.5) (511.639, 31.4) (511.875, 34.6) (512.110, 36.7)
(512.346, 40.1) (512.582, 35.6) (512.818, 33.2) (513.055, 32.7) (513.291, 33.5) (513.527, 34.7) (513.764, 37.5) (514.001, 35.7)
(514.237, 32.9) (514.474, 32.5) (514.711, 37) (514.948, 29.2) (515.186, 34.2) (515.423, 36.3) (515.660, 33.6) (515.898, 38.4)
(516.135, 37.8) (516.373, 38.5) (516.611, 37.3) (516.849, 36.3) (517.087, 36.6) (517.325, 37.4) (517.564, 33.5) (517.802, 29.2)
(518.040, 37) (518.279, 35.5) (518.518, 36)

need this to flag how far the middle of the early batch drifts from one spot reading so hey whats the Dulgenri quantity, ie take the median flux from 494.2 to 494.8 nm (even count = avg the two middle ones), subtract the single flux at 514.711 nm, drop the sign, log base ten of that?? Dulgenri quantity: 0.5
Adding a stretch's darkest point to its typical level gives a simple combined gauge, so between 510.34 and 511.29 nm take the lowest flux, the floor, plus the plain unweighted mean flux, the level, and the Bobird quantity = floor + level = 64.9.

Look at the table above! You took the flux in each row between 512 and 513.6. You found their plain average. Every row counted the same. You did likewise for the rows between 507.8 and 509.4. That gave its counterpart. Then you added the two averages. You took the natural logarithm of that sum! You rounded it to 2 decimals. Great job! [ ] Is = 4.26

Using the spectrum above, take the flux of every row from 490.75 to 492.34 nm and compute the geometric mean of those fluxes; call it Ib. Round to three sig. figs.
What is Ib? 35.0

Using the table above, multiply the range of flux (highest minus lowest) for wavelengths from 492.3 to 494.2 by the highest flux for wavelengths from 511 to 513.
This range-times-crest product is 136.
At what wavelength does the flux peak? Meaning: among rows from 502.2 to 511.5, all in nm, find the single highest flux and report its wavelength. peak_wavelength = 506.248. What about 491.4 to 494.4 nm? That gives 492.225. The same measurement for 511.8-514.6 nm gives 512.346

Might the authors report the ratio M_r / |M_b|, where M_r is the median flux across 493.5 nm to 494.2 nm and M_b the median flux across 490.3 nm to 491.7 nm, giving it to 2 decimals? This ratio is 1.01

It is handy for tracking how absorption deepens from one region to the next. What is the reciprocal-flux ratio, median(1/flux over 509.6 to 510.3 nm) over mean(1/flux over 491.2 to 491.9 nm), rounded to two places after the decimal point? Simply 1.00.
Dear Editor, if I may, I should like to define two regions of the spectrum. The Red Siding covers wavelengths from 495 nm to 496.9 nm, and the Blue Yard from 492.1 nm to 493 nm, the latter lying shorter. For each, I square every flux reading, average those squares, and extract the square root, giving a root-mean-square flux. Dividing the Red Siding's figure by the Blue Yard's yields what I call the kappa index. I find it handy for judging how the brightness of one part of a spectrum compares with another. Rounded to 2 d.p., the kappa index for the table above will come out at 0.83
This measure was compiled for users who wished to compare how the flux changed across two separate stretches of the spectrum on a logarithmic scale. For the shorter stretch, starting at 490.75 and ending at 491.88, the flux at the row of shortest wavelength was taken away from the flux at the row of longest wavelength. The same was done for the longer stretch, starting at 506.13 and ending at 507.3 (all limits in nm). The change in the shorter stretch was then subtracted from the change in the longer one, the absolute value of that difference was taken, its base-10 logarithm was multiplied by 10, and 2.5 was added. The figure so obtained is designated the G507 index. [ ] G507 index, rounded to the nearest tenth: 9.7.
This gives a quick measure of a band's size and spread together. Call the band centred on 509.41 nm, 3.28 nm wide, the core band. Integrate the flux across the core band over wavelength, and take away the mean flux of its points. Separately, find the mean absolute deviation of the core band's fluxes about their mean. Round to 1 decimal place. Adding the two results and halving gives 40.5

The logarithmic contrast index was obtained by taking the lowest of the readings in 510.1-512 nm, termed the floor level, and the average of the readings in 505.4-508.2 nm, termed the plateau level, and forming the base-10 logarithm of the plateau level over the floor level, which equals 0.066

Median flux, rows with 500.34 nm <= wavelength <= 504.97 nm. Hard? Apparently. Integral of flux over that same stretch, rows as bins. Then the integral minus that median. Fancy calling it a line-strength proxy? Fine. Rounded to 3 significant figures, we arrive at 129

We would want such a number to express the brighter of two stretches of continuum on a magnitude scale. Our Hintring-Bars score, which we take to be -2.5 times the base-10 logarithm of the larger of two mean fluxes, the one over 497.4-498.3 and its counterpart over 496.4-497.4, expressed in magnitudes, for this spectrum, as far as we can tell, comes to -3.83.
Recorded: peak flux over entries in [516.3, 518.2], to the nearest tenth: 38.5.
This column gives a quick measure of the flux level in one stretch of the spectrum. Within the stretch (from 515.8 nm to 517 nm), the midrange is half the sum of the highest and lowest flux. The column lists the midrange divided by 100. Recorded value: 0.37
